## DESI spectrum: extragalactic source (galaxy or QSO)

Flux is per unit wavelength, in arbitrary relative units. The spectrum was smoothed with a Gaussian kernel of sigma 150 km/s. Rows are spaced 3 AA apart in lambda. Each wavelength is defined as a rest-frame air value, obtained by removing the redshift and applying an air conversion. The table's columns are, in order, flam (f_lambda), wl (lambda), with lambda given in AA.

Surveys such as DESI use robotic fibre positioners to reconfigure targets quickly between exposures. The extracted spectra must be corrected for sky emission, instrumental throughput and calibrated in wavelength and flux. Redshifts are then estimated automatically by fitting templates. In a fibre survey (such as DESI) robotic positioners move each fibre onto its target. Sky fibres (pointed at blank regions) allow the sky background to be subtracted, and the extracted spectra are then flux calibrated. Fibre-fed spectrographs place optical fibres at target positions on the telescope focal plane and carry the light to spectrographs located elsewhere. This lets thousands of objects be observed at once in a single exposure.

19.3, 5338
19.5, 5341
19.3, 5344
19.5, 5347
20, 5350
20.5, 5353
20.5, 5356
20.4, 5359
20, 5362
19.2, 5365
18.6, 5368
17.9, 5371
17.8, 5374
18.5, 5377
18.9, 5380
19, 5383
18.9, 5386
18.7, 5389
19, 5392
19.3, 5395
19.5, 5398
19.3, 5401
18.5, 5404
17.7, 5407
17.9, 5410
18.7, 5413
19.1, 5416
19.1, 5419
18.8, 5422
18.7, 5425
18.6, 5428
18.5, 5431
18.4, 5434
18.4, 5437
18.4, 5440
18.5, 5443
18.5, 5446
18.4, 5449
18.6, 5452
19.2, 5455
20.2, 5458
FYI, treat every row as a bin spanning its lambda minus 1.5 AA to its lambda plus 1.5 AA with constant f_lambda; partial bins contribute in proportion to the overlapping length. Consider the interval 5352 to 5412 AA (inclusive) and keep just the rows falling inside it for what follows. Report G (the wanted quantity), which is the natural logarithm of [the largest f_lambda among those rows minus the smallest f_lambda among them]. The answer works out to 1.03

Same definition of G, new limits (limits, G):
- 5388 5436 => 0.59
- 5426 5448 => -1.61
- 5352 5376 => 0.99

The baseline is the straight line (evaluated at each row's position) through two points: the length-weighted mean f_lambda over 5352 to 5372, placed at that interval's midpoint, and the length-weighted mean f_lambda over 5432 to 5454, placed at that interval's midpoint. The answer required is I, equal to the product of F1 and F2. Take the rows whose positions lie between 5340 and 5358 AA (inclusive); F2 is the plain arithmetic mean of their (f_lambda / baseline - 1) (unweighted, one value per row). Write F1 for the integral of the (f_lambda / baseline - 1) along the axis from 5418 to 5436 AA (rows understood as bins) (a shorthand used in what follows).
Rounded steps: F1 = 0.0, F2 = 0.005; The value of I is 0.000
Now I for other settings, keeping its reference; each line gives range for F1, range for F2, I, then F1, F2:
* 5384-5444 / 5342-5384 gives 0.008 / -0.6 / -0.015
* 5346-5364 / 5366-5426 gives -0.009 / 0.4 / -0.022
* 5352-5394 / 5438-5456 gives -0.007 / -0.7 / 0.010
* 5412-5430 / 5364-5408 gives -0.001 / 0.0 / -0.028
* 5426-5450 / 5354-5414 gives 0.002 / -0.1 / -0.020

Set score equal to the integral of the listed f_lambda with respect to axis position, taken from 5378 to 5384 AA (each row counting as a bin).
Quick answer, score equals 113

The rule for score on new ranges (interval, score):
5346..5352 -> 119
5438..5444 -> 111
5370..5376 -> 107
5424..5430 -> 112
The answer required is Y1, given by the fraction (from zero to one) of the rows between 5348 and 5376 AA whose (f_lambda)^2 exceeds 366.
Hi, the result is 0.67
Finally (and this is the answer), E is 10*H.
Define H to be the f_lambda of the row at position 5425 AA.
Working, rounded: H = 18.7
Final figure 187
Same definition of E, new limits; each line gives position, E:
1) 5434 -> 184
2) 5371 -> 179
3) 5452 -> 186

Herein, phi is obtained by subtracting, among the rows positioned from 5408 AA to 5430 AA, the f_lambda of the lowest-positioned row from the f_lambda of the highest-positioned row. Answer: 0.7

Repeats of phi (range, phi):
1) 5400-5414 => -0.6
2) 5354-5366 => -1.3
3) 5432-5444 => 0.1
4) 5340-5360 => 0.9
